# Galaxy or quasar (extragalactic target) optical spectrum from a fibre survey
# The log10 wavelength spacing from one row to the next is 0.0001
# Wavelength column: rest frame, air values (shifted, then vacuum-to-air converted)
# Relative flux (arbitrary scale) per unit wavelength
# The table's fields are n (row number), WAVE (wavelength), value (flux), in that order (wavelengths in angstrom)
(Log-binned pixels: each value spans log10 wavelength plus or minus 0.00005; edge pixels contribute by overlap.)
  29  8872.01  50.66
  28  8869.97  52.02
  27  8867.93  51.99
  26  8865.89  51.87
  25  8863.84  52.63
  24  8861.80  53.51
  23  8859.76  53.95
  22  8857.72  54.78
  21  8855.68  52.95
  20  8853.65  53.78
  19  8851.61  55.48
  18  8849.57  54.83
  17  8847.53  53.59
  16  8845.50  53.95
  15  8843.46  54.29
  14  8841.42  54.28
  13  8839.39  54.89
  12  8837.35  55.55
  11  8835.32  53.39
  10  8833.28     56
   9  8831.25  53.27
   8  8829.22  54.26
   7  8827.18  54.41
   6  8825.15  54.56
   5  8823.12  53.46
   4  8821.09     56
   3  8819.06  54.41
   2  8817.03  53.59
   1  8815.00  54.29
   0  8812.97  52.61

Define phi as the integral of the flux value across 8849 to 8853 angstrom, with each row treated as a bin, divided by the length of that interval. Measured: 55.0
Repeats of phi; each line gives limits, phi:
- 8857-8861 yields 54.3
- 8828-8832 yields 53.8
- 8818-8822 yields 55.2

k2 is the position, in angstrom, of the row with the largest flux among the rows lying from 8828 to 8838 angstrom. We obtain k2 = 8833.28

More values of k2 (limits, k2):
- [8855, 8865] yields 8857.72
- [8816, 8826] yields 8821.09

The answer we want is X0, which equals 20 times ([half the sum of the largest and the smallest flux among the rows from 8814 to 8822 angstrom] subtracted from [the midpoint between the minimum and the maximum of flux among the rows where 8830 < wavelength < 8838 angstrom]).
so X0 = -3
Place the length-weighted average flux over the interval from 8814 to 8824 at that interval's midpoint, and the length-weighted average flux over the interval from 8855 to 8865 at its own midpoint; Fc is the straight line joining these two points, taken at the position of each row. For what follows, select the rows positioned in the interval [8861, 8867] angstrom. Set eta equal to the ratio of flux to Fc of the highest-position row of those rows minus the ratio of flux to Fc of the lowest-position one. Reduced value -0.029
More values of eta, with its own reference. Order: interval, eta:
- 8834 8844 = 0.020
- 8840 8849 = -0.010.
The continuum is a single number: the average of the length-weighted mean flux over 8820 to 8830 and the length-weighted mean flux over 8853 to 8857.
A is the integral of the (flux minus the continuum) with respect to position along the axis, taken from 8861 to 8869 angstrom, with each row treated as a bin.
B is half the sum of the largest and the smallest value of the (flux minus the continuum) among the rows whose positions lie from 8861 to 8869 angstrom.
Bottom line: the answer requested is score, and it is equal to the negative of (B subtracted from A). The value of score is 11.2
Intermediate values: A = -12.6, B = -1.4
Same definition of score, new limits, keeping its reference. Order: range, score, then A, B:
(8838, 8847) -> -2.5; 2.9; 0.4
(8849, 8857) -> -1.5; 1.7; 0.2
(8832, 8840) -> -6.3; 6.9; 0.7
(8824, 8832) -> -0.9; 0.8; -0.1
